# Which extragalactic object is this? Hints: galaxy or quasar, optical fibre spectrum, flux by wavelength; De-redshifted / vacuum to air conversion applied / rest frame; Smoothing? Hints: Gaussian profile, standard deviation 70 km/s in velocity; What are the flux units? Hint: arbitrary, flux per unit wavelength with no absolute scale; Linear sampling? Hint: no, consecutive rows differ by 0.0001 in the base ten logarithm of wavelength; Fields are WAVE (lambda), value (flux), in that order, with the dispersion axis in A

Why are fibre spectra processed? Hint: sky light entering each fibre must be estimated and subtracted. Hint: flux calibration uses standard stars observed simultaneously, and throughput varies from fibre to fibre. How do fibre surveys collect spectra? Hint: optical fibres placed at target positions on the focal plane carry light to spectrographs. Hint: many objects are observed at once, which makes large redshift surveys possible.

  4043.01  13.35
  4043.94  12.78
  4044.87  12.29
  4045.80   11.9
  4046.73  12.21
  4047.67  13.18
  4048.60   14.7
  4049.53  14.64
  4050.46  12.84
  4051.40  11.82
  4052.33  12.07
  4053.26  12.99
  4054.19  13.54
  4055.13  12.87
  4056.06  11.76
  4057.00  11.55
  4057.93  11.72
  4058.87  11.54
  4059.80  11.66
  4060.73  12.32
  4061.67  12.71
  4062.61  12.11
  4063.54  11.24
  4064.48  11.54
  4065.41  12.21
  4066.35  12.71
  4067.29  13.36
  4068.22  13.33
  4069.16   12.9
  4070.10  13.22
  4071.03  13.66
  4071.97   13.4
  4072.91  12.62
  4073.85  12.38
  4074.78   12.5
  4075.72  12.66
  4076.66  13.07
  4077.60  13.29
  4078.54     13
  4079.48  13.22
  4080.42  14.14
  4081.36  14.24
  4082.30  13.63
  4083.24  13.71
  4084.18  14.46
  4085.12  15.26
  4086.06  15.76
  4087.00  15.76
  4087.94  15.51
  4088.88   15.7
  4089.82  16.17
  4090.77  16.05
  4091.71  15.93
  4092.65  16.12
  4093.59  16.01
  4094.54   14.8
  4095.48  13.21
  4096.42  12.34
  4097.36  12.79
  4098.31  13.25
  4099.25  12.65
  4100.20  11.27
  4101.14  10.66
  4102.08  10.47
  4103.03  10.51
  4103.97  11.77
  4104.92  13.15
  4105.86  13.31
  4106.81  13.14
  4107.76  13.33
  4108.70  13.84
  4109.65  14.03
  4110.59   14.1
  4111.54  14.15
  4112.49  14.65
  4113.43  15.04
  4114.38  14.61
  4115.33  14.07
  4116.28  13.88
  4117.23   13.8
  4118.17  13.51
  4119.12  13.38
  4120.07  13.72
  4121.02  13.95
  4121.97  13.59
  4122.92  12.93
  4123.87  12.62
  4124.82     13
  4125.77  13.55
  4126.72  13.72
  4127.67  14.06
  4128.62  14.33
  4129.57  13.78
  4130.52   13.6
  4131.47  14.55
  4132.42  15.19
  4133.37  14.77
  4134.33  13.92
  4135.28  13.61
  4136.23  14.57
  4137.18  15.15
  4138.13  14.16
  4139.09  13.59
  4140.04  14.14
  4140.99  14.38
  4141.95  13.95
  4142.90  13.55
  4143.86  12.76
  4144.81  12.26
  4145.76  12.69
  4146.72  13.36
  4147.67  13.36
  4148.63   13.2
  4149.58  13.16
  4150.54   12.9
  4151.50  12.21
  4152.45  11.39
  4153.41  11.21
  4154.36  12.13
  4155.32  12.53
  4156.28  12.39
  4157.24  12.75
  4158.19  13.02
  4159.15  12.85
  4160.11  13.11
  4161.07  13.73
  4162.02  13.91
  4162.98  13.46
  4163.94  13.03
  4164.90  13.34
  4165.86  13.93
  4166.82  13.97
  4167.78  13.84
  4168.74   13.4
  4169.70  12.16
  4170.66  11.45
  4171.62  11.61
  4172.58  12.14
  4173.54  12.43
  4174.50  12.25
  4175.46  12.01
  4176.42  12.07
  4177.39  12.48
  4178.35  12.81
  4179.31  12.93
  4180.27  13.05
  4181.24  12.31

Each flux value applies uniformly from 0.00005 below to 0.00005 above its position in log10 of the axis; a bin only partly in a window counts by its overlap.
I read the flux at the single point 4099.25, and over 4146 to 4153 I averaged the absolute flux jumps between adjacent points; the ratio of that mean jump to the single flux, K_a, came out 0.026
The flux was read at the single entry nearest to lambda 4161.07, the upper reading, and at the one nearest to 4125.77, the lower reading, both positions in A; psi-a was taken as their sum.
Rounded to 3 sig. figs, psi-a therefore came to 27.3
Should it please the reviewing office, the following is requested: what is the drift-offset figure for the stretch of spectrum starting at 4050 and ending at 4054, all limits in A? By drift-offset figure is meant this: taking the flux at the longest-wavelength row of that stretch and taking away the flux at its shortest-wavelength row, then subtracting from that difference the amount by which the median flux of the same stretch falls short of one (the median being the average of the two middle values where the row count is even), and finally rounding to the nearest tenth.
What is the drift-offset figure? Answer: 11.6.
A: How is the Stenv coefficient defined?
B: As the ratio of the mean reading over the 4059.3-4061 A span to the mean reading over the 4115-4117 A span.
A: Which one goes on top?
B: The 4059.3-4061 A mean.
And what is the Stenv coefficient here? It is 0.86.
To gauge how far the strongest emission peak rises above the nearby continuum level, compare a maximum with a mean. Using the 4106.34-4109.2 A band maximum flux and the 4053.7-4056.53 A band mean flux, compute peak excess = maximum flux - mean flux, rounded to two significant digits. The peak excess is 1.1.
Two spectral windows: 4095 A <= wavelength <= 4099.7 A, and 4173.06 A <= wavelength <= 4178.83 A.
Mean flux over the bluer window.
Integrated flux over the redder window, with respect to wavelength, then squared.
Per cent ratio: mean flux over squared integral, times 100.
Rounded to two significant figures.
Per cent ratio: 0.25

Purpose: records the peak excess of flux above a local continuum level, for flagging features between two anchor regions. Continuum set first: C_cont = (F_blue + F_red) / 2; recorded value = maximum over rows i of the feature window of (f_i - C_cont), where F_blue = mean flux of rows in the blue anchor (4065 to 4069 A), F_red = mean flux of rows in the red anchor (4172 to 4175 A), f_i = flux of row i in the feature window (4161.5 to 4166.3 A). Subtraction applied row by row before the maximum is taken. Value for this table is 1.3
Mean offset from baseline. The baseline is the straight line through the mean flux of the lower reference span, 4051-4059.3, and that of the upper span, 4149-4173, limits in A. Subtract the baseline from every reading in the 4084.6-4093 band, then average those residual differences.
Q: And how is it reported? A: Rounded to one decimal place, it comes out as 3.4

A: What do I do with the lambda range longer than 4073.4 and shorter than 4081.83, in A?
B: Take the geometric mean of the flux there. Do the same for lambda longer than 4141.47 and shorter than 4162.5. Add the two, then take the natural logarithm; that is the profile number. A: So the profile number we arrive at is 3.26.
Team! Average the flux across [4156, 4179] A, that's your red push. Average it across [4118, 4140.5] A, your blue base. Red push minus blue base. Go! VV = -1.1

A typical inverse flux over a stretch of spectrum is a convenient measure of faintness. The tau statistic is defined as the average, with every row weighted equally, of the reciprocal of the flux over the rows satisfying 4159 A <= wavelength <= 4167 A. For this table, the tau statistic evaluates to 0.0742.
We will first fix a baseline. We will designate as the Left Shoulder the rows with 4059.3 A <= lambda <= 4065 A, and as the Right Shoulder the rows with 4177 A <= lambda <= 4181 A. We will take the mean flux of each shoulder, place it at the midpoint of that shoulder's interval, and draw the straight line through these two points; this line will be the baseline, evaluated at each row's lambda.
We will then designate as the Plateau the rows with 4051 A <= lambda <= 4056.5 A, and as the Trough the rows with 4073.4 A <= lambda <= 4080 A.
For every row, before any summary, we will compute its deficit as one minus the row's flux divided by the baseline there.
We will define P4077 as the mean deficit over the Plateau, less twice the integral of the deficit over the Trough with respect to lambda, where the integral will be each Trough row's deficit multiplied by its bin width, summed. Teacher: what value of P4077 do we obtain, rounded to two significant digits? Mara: 0.86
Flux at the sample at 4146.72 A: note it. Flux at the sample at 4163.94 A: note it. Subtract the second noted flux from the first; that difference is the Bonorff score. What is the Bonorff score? 0.33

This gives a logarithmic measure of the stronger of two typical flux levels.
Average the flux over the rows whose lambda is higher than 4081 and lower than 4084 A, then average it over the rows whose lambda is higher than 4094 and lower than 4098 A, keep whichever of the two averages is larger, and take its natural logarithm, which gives 2.63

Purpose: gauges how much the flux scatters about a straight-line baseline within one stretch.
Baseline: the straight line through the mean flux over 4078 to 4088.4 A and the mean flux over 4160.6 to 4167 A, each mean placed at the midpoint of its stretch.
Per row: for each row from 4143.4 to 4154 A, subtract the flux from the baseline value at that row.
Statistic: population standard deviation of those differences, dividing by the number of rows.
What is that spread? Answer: 0.70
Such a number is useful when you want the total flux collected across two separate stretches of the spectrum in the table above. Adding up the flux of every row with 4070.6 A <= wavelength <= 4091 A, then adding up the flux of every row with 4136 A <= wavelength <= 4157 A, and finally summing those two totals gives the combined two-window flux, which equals 599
